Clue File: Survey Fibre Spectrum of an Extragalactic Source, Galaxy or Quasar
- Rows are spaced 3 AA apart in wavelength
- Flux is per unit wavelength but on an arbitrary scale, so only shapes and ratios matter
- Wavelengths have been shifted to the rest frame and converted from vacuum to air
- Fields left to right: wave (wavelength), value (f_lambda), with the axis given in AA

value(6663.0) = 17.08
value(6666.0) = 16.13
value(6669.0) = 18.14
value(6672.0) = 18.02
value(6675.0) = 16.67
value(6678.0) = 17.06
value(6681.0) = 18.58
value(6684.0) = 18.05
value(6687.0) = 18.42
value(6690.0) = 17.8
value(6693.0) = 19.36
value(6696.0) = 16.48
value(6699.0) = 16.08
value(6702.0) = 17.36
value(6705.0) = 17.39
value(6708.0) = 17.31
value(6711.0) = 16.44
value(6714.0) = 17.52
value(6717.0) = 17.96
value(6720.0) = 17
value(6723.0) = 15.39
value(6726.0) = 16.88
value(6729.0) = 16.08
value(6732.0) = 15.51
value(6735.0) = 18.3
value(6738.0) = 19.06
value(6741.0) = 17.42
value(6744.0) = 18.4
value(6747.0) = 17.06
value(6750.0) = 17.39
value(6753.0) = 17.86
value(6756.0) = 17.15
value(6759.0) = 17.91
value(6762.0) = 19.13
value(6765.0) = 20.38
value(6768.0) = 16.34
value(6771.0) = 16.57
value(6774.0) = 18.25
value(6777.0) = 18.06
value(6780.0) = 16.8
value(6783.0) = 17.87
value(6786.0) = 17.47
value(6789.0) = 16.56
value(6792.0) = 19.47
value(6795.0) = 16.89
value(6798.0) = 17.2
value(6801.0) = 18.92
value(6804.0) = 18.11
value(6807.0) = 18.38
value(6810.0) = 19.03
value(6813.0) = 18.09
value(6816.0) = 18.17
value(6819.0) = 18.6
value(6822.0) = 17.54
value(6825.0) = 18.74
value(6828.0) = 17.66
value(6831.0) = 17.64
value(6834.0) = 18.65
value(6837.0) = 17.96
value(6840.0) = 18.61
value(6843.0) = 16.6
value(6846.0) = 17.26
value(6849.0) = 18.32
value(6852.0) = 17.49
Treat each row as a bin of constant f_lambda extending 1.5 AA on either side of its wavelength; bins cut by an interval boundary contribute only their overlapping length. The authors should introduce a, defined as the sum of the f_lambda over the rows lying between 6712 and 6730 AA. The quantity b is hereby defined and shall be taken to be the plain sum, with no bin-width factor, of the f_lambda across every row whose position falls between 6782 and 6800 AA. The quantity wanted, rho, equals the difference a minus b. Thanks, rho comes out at -5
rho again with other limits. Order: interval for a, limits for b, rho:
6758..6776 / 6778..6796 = 4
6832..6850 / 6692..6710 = 3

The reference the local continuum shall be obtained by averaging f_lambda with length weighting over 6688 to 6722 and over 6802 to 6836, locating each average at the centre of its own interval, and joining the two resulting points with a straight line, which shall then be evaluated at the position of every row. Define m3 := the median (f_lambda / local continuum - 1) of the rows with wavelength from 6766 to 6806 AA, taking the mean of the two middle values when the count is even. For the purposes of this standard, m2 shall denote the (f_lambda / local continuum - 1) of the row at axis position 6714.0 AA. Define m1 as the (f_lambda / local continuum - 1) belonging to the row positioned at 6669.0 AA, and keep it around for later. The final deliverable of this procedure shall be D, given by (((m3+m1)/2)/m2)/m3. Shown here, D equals -92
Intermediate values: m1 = 0.065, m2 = 0.007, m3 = -0.028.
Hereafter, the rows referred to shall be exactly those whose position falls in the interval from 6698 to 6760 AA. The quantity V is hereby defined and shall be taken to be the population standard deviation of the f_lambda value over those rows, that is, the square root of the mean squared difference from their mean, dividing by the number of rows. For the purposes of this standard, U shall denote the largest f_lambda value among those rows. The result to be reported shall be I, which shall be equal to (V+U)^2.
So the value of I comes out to 399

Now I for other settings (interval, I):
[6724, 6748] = 408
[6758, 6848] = 454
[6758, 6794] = 466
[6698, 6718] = 345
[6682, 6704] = 416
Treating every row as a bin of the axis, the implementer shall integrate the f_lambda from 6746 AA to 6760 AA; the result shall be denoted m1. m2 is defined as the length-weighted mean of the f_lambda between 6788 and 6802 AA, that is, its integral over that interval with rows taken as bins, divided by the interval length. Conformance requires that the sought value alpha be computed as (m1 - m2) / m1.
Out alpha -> 0.93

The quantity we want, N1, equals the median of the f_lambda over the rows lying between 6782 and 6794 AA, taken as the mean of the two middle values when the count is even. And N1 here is 17.7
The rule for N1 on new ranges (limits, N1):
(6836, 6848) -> 17.6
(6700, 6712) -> 17.3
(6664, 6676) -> 17.3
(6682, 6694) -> 18.2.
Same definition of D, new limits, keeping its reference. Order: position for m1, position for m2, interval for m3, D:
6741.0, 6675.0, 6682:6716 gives 39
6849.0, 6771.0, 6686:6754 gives -35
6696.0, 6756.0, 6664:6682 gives 10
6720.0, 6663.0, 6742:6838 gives 712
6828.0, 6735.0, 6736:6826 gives 266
